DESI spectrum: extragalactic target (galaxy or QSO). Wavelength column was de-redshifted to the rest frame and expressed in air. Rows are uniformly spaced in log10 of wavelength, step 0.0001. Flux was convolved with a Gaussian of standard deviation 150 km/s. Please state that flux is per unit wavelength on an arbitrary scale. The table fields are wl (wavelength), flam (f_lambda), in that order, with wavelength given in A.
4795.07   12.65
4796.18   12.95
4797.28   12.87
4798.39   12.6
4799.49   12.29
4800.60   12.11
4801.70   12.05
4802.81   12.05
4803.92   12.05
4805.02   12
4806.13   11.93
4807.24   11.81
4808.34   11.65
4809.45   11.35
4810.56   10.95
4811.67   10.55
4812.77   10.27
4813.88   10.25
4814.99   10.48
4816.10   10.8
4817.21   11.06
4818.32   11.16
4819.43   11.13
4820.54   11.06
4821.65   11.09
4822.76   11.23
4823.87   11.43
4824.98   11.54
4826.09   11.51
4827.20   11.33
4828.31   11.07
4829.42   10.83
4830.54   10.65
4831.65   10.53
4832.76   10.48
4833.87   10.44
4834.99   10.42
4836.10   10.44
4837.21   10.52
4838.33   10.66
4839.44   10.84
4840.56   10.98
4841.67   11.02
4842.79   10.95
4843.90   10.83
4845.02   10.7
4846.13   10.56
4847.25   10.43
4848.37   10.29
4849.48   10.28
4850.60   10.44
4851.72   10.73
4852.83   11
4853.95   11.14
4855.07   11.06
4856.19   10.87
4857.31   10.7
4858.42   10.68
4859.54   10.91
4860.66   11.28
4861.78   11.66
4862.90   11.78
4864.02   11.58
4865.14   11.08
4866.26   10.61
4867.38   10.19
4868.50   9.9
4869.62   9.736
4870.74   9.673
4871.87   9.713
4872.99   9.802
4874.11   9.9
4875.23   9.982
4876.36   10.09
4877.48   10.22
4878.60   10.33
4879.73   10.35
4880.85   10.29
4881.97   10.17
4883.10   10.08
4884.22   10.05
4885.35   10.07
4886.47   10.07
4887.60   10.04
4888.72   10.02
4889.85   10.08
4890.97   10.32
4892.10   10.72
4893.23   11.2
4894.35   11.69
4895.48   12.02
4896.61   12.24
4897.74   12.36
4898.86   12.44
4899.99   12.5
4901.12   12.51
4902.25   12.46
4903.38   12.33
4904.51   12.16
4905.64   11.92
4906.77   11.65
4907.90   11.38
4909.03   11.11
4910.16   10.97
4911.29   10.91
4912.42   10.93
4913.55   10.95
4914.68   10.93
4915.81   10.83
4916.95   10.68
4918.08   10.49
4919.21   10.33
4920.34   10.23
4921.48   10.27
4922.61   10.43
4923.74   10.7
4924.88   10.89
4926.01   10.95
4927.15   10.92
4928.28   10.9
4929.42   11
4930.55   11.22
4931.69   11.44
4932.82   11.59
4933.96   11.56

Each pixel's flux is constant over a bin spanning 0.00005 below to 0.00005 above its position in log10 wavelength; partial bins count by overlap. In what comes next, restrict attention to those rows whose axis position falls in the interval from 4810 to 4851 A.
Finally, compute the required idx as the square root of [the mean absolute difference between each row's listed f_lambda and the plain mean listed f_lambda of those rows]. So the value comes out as 0.56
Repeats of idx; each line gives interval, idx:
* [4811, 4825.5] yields 0.59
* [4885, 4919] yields 0.86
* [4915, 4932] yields 0.53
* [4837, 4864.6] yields 0.55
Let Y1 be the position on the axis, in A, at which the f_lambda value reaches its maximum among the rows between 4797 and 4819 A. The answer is 4797.28 A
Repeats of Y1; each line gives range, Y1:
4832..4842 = 4841.67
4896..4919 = 4901.12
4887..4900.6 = 4899.99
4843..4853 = 4852.83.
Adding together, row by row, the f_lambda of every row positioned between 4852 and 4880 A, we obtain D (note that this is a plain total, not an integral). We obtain 264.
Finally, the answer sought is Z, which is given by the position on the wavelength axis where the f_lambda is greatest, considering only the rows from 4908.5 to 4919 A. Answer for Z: 4909.03 A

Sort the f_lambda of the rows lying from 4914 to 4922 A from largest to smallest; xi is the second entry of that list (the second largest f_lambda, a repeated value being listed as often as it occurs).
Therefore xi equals 10.83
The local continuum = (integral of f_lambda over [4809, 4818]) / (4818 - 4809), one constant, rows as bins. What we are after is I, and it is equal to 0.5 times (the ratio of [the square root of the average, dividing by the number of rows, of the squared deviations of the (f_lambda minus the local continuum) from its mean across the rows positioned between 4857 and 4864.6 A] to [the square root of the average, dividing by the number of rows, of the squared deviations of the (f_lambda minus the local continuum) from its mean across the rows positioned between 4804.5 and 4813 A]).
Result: 0.35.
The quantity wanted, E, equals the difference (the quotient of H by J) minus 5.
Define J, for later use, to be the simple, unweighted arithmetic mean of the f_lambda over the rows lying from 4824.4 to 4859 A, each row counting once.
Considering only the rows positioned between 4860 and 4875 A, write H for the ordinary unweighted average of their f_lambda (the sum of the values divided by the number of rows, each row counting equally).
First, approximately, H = 10.5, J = 10.8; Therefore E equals -4.02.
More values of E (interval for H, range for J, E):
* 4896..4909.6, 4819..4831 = -3.92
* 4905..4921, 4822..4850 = -3.99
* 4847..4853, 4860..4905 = -4.03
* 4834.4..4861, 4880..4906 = -4.04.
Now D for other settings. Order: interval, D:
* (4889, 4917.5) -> 287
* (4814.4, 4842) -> 273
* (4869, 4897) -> 259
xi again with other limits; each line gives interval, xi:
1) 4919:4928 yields 10.92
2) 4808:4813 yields 11.35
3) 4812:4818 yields 10.8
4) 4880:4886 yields 10.17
